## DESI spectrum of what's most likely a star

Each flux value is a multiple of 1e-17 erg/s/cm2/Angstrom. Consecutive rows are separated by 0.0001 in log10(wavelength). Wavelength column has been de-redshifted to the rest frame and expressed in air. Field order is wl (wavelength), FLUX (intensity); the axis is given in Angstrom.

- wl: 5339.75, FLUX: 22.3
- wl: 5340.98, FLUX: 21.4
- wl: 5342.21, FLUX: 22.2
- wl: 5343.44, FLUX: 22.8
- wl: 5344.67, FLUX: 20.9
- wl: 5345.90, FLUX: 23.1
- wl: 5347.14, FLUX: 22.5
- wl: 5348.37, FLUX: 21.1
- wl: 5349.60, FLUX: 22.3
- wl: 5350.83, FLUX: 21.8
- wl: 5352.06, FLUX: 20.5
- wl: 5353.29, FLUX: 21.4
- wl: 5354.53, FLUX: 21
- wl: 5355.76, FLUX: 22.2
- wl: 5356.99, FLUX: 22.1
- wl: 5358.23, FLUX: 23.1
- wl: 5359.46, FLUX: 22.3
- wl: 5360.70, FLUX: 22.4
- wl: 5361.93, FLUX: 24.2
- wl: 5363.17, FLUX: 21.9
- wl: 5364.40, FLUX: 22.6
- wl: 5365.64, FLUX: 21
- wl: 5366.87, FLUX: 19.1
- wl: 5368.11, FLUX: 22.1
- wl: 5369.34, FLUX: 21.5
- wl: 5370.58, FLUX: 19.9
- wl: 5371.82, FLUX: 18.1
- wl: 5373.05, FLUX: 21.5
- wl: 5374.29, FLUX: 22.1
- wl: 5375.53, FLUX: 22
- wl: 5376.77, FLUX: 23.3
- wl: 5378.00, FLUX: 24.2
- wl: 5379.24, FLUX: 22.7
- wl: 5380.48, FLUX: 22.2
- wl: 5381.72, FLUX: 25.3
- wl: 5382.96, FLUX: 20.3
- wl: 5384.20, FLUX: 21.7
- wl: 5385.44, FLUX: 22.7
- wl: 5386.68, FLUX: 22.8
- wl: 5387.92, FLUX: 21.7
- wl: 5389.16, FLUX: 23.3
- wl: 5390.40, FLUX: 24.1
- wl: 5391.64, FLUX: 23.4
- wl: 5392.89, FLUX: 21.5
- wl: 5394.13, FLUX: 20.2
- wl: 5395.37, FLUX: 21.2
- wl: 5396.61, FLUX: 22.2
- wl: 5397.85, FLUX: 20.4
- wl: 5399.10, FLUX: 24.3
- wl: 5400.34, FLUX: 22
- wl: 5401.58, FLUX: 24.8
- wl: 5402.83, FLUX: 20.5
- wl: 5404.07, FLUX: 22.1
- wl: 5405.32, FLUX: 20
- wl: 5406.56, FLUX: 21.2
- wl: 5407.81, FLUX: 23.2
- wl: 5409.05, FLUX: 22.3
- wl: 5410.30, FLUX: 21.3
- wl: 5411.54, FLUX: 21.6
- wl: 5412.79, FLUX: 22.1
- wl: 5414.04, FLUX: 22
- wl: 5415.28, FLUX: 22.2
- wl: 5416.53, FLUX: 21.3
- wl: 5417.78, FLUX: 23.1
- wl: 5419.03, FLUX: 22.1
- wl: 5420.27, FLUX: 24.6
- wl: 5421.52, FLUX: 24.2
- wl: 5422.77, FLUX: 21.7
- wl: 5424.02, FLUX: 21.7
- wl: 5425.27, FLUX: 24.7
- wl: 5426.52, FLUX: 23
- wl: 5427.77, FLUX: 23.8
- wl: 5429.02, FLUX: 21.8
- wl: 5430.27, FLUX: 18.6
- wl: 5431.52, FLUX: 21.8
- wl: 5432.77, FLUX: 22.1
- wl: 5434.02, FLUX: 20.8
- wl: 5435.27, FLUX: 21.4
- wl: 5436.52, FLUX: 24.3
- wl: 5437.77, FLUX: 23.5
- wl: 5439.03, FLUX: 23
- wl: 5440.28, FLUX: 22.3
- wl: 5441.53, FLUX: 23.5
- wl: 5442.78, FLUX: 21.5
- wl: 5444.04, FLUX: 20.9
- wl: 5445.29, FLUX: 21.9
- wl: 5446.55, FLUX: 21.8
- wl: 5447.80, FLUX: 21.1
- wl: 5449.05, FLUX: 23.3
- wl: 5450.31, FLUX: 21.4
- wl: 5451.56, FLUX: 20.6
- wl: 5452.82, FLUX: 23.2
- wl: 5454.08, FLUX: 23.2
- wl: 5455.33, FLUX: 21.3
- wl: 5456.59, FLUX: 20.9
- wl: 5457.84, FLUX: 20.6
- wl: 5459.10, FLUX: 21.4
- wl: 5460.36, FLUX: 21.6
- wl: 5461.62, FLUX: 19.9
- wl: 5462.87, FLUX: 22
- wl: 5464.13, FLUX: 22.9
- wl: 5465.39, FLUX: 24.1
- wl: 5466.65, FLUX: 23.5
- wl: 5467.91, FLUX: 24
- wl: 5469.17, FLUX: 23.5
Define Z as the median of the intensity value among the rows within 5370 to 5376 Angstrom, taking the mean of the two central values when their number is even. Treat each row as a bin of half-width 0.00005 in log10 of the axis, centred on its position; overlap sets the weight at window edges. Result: 21.5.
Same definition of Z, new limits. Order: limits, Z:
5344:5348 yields 22.5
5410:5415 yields 21.8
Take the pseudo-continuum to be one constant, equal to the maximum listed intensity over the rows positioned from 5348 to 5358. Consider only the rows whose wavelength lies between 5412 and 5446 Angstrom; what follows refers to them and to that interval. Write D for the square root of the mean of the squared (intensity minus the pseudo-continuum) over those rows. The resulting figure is 1.32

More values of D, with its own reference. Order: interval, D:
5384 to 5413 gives 1.27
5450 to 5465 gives 1.25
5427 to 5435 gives 1.77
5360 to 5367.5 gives 1.62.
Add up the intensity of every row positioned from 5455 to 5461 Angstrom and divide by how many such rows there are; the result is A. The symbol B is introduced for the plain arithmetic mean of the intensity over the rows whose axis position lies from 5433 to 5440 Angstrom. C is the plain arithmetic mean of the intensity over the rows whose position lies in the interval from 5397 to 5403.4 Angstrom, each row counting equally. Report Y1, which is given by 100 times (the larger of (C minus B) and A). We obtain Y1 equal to 2116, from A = 21.2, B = 22.6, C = 22.4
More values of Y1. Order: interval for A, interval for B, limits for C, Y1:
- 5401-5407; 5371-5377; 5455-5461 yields 2172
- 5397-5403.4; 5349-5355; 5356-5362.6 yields 2240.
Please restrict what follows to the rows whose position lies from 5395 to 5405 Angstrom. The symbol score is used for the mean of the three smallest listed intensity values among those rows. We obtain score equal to 20.7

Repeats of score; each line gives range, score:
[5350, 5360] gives 21.0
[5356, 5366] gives 21.7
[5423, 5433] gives 20.7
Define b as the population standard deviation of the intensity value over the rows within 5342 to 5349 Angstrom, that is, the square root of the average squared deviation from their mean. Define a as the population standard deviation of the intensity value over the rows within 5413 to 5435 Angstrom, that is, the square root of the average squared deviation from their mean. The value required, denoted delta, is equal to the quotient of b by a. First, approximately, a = 1.46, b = 0.8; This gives 0.6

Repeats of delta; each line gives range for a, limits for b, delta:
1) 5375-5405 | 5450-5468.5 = 0.9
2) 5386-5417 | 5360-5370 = 1.1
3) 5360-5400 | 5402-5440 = 0.9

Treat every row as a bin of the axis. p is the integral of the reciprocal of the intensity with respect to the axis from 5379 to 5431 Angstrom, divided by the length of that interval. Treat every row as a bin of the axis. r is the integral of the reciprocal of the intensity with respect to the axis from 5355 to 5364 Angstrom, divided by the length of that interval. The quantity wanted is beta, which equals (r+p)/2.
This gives 0.0447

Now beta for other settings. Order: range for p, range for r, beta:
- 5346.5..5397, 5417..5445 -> 0.0452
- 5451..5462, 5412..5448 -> 0.0458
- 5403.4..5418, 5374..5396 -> 0.0452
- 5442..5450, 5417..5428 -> 0.0446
